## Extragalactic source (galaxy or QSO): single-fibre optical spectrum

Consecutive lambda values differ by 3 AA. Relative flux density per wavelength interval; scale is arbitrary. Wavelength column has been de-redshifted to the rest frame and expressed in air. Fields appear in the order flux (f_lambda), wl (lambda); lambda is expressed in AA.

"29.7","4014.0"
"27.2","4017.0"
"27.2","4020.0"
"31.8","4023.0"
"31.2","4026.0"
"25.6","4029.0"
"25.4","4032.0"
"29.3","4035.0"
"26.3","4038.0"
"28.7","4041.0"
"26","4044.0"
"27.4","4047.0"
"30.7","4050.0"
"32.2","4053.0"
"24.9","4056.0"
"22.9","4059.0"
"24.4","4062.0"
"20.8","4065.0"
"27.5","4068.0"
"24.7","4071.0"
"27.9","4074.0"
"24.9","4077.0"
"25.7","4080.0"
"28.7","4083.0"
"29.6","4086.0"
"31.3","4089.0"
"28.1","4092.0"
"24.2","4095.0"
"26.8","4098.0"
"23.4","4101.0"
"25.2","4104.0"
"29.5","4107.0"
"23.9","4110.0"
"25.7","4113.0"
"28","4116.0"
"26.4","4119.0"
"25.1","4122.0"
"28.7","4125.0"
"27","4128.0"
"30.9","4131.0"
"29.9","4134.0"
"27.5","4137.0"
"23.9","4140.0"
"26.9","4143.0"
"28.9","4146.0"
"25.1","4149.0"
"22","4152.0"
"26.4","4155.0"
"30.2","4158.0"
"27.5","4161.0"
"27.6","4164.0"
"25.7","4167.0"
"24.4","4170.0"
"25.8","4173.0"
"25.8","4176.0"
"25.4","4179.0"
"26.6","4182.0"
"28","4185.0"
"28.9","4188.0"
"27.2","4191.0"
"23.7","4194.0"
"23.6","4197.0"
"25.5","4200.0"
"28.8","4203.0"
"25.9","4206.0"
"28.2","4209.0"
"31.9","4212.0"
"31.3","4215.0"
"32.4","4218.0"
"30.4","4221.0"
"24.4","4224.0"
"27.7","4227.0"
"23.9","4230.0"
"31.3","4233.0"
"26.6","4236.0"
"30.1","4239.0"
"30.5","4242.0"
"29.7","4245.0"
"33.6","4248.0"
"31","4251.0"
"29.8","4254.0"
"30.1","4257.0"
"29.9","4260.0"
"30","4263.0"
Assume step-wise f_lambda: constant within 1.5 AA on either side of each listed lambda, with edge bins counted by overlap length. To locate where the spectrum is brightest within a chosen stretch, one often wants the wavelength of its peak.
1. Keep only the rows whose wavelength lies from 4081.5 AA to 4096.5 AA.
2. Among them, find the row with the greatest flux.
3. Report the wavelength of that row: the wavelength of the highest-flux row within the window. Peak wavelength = 4089.0 AA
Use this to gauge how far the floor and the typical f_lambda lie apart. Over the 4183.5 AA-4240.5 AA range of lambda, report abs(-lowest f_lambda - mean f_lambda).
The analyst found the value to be 51.5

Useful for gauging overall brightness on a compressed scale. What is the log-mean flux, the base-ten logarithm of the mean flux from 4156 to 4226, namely 1.44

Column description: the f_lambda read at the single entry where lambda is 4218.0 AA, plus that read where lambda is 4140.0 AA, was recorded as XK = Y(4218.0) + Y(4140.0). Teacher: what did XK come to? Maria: 56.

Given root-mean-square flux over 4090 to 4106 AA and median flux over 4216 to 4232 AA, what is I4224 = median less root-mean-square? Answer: 2.1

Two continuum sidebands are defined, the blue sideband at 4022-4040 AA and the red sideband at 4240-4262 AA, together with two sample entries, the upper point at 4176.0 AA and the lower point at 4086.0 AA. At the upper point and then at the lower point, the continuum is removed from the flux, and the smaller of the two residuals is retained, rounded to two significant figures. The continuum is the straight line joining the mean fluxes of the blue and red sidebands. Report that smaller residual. -4.0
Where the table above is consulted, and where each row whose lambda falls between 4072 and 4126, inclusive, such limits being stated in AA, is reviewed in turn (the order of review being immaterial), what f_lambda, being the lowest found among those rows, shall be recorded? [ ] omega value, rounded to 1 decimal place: 23.4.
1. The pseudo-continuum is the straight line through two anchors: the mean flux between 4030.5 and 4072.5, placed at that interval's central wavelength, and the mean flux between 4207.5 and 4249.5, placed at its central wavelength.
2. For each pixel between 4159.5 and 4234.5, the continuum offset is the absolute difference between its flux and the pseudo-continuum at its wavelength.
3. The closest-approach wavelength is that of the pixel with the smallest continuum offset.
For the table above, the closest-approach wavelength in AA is 4188.0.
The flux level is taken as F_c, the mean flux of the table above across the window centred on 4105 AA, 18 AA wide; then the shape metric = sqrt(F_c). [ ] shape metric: 5.07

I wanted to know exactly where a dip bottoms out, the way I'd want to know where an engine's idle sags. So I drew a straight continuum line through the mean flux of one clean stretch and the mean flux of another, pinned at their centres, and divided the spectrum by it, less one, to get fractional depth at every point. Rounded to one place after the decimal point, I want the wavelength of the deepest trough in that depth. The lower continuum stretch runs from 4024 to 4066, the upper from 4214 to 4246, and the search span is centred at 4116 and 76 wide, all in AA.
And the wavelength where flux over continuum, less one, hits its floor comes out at 4152.0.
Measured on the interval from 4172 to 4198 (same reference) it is 4197.0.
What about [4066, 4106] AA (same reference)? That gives 4101.0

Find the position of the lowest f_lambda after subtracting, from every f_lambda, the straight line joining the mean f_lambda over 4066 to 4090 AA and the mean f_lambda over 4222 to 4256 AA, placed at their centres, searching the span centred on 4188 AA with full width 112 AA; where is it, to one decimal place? 4152.0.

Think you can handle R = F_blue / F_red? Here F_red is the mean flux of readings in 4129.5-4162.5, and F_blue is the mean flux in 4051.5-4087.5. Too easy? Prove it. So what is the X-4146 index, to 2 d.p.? 0.96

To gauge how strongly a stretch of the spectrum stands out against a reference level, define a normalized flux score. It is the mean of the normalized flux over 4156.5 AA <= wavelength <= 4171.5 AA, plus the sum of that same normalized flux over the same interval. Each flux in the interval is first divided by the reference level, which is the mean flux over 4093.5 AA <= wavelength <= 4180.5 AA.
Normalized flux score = 6.14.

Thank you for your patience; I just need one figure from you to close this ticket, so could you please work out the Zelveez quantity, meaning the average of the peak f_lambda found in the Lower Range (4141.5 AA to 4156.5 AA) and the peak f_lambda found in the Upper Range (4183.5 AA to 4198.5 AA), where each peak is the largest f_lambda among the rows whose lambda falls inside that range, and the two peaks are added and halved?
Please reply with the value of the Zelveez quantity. 28.9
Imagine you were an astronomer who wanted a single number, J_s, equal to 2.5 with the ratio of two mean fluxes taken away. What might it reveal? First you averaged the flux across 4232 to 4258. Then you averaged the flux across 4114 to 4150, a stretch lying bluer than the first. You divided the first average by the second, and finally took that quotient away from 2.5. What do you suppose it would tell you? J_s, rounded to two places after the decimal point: 1.39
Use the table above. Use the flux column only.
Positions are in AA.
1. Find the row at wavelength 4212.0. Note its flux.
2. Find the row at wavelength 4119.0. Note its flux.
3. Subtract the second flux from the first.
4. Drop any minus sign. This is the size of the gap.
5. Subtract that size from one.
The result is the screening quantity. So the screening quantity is -4.5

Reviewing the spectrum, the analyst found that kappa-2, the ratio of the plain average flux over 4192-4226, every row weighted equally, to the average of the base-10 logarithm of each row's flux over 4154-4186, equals 19.5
